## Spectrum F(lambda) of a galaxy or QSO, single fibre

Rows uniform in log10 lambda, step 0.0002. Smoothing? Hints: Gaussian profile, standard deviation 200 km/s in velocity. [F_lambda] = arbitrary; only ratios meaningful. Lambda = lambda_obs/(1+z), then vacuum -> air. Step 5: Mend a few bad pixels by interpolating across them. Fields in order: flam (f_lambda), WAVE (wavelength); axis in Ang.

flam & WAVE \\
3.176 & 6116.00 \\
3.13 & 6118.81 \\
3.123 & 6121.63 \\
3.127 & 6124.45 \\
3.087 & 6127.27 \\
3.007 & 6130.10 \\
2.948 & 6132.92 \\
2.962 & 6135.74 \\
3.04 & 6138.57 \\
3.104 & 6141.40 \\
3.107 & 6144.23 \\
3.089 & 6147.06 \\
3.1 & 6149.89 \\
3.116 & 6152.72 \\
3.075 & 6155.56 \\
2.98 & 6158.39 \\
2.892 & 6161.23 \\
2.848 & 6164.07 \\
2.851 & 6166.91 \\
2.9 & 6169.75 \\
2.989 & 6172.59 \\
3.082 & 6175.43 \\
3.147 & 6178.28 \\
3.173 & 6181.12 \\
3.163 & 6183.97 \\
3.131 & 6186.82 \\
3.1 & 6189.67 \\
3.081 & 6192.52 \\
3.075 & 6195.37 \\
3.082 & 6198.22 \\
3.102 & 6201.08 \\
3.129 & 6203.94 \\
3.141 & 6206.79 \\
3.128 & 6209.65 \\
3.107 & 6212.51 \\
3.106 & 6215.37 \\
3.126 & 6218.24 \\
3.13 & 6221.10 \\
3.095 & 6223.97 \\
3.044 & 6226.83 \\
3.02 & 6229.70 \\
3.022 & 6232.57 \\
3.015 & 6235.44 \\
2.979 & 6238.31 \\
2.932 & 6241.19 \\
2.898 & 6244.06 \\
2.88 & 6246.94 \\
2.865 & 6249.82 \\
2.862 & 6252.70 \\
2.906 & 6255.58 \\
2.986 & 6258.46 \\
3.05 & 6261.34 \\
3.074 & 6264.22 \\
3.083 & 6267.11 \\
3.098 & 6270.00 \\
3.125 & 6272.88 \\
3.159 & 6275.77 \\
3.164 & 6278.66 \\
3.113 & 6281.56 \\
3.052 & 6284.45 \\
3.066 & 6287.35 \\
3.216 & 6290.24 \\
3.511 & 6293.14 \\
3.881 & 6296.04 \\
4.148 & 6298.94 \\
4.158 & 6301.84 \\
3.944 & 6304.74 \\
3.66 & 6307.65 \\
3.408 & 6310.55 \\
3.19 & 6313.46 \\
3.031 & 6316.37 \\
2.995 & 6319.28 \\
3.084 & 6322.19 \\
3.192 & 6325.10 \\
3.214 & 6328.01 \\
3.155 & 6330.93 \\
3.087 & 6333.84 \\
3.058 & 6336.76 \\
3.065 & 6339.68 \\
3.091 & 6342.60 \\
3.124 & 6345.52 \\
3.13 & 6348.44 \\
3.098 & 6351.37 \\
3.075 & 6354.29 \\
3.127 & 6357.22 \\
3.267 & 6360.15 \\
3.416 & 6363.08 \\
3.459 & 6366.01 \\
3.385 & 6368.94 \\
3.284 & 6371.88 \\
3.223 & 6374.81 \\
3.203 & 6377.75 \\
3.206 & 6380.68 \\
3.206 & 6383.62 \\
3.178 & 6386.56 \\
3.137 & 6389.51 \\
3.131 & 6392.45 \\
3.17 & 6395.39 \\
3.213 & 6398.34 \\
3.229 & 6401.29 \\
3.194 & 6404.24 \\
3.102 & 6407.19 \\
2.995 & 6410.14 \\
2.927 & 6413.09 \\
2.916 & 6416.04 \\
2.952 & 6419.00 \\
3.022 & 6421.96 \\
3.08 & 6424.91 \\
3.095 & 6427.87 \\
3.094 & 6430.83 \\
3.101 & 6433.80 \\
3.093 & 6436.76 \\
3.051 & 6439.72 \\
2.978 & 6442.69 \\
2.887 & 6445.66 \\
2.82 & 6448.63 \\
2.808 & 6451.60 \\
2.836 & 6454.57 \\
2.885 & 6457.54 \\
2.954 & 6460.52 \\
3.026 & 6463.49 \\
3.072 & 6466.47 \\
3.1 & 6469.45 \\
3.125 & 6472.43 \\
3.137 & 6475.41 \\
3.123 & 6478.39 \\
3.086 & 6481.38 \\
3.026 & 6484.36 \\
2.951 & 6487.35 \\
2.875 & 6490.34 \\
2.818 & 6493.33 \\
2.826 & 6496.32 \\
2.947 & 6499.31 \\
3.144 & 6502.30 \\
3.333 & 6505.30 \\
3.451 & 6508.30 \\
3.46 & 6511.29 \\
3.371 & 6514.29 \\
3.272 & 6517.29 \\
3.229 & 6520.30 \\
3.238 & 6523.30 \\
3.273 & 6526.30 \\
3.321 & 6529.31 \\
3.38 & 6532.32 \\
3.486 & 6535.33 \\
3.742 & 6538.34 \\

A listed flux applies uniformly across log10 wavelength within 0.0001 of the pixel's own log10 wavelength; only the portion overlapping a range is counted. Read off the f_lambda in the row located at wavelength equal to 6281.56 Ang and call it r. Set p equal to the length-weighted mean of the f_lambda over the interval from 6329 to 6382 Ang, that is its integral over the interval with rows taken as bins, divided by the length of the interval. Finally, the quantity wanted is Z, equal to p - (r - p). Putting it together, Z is 3.3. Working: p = 3.19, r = 3.113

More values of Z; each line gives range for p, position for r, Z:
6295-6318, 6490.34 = 4.5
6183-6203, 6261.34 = 3.2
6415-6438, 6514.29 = 2.7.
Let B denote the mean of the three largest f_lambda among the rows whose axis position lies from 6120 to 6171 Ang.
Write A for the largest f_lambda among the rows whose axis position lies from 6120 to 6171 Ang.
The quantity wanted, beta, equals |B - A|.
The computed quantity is 0.005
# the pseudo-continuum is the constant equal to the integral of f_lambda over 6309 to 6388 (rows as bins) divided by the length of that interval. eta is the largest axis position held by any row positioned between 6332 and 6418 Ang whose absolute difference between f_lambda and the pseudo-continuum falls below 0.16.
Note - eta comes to 6407.19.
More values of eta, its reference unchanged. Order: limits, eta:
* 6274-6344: 6342.60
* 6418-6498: 6484.36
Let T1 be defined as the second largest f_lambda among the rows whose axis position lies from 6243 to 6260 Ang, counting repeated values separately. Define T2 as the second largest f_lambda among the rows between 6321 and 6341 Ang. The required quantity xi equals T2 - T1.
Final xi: 0.29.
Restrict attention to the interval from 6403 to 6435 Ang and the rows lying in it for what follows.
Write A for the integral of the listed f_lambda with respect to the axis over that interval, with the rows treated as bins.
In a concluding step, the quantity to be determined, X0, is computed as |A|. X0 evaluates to 97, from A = 97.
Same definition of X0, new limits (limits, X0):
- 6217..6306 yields 283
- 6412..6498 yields 257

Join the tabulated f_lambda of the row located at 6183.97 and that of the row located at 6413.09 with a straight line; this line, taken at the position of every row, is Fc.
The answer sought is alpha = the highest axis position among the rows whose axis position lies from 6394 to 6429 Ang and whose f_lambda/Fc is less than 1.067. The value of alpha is 6427.87 Ang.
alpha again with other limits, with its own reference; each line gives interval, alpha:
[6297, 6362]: 6357.22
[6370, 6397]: 6392.45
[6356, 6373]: 6357.22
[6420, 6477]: 6463.49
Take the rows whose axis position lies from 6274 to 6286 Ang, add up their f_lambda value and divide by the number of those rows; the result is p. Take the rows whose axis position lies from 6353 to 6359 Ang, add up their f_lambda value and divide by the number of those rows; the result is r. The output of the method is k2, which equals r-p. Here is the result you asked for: -0.02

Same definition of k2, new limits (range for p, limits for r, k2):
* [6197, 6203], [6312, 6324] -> -0.02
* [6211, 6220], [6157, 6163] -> -0.18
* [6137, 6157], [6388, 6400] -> 0.07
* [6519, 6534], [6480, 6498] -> -0.36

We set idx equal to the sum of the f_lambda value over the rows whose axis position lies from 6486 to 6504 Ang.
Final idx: 17.6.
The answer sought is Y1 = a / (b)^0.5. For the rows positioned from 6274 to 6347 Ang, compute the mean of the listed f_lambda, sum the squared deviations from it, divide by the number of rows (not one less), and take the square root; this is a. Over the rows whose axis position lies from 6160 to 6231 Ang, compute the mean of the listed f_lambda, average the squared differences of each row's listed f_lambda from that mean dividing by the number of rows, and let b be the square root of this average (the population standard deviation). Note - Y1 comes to 1.1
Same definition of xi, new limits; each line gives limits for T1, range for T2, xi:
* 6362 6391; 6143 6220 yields -0.25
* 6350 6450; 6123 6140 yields -0.33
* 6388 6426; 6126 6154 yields -0.11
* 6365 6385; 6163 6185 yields -0.22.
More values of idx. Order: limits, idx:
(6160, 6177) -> 17.6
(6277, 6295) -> 19.1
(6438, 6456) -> 17.4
